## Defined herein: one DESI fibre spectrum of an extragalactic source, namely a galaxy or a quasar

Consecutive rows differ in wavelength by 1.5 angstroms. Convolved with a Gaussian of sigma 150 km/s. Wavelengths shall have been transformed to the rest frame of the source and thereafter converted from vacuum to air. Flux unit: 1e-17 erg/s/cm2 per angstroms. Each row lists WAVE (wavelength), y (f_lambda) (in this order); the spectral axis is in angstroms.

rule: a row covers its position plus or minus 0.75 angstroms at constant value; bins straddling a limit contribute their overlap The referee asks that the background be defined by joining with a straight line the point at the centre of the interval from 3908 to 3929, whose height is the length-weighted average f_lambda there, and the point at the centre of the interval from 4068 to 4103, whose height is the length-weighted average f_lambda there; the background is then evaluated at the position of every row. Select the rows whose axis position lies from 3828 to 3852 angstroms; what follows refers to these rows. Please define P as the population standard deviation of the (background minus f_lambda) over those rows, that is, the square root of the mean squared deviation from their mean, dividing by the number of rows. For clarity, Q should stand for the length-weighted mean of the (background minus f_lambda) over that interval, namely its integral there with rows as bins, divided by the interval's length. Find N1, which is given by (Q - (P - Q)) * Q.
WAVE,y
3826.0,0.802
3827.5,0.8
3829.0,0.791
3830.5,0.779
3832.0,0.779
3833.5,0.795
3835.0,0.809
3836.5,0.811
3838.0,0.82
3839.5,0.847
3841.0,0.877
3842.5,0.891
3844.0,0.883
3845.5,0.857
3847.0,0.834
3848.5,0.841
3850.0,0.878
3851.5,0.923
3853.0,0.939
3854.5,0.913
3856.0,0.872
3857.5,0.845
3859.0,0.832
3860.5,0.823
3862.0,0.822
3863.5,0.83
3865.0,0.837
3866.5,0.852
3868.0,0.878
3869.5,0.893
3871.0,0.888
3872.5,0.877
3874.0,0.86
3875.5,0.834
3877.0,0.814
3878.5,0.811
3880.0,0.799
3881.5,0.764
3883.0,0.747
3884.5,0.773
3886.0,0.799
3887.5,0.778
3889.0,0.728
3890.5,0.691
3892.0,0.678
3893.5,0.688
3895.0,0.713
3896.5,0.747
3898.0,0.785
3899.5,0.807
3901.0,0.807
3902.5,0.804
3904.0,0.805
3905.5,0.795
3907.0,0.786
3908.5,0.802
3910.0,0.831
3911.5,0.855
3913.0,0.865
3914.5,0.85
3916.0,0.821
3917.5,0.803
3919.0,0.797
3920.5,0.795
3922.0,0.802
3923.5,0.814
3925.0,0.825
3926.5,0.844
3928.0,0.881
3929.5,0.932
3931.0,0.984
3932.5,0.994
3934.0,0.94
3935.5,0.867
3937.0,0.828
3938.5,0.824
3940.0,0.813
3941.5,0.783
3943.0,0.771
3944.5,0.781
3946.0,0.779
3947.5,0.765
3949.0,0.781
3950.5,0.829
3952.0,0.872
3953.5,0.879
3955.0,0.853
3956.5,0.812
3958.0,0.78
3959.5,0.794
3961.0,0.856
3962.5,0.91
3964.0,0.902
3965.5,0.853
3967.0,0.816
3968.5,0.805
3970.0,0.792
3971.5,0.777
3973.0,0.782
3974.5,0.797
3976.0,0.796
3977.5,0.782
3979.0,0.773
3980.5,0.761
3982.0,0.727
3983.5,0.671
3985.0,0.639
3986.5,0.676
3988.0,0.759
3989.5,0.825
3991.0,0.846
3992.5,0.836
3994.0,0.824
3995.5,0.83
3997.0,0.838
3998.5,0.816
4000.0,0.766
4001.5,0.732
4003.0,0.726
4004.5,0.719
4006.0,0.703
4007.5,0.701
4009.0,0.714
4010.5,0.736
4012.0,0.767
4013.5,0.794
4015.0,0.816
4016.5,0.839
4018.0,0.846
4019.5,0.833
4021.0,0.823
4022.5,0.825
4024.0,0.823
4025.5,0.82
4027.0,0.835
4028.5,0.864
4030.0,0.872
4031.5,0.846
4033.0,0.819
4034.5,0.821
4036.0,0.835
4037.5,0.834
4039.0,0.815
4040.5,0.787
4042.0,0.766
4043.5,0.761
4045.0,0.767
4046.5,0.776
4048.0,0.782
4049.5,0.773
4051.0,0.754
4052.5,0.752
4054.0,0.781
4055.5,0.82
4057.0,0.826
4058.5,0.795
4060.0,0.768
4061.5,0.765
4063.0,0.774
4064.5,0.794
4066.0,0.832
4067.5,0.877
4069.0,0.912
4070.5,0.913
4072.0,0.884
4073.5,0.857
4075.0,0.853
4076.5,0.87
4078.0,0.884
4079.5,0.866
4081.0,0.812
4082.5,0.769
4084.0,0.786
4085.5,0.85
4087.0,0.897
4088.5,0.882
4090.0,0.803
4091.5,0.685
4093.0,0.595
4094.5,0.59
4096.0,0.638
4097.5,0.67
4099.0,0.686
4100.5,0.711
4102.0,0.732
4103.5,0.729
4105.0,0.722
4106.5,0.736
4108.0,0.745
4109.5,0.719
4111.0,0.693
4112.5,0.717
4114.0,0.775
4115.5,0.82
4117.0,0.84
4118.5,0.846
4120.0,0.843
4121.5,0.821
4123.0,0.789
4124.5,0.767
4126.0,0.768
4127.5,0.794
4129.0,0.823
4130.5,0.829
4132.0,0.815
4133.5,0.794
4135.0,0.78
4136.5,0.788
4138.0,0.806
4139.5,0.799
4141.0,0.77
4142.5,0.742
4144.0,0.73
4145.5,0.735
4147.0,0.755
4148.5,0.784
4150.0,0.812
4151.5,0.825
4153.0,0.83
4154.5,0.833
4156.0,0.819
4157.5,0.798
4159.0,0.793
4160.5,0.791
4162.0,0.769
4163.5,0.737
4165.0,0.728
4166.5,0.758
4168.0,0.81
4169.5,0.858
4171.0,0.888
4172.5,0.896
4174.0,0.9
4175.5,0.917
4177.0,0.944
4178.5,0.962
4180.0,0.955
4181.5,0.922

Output -0.0002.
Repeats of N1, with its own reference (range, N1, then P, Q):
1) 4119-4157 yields 0.0012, 0.0314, -0.02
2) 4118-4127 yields 0.0019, 0.0322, -0.02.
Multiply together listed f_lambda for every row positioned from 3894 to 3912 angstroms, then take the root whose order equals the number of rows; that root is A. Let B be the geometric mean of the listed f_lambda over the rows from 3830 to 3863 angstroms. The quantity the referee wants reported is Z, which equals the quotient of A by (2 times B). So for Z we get 0.47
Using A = 0.794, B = 0.848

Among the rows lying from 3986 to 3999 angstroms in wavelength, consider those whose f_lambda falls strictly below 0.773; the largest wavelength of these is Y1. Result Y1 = 3988.0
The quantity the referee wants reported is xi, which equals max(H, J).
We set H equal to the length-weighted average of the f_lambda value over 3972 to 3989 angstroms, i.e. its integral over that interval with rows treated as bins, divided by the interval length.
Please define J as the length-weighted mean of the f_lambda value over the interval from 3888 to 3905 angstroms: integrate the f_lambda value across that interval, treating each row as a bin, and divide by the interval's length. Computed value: 0.751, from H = 0.744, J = 0.751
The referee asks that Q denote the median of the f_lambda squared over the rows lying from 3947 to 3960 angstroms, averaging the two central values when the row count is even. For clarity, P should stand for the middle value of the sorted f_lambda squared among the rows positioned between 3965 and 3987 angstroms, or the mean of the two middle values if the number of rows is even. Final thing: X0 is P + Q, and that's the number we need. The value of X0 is 1.27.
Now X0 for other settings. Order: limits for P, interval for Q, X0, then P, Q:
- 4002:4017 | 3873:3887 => 1.17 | 0.534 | 0.638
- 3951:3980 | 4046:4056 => 1.25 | 0.648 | 0.602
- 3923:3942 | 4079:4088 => 1.40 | 0.712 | 0.691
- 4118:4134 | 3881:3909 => 1.27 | 0.664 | 0.605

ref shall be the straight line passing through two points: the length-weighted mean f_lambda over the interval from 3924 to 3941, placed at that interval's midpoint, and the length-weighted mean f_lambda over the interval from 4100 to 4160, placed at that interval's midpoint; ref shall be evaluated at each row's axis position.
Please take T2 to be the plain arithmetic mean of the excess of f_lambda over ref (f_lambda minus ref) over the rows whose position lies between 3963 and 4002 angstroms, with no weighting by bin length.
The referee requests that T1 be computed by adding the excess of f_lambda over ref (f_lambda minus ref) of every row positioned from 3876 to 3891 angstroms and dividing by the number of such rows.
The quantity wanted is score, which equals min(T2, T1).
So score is -0.14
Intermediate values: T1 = -0.137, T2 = -0.071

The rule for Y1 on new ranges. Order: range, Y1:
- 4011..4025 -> 4012.0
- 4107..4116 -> 4112.5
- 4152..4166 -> 4165.0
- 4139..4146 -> 4145.5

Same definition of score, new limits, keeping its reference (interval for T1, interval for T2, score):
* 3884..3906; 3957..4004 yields -0.14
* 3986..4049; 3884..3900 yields -0.16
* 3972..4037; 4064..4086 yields -0.06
